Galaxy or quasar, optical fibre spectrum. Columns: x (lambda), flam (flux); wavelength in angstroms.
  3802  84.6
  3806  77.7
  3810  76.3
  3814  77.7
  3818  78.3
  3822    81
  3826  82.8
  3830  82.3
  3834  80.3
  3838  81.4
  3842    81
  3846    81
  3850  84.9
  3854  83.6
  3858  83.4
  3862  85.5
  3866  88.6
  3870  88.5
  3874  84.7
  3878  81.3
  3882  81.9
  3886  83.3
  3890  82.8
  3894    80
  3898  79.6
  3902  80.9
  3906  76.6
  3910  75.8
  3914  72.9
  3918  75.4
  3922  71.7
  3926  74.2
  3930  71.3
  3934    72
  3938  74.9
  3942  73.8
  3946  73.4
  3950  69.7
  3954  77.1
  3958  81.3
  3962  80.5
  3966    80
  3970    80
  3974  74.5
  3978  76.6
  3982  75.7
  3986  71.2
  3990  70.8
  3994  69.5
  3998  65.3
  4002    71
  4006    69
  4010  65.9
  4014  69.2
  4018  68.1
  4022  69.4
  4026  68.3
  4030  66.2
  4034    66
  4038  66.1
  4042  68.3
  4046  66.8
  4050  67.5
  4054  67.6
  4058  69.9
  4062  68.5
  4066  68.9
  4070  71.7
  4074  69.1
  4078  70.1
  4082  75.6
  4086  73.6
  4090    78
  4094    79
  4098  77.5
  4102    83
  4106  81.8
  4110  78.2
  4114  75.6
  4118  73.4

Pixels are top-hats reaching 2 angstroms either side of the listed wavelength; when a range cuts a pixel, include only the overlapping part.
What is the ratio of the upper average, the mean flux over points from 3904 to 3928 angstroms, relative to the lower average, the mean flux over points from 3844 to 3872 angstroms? 0.87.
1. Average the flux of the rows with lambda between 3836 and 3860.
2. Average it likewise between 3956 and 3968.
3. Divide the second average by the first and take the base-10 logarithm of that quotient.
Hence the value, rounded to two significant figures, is -0.010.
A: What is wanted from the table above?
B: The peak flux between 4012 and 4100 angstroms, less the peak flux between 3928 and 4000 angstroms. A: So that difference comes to -2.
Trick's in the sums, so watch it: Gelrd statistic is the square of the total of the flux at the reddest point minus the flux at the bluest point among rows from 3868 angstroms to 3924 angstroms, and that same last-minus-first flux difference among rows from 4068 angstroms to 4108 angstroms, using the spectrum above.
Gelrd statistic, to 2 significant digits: 45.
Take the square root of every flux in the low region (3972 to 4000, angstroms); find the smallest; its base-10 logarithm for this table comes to 0.907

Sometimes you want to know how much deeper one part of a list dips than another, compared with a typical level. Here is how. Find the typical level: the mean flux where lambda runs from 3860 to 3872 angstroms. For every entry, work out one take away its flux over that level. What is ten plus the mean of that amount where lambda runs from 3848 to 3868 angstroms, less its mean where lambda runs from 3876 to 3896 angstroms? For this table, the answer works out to 9.96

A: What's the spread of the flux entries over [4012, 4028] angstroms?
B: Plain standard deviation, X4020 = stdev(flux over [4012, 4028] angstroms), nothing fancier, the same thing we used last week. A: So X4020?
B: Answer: 0.6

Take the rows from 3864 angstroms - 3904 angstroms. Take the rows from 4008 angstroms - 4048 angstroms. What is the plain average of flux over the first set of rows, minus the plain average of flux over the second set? 16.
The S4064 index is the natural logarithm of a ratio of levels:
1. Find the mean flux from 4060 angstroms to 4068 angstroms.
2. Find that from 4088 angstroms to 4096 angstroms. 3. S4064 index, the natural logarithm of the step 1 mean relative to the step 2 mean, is -0.13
